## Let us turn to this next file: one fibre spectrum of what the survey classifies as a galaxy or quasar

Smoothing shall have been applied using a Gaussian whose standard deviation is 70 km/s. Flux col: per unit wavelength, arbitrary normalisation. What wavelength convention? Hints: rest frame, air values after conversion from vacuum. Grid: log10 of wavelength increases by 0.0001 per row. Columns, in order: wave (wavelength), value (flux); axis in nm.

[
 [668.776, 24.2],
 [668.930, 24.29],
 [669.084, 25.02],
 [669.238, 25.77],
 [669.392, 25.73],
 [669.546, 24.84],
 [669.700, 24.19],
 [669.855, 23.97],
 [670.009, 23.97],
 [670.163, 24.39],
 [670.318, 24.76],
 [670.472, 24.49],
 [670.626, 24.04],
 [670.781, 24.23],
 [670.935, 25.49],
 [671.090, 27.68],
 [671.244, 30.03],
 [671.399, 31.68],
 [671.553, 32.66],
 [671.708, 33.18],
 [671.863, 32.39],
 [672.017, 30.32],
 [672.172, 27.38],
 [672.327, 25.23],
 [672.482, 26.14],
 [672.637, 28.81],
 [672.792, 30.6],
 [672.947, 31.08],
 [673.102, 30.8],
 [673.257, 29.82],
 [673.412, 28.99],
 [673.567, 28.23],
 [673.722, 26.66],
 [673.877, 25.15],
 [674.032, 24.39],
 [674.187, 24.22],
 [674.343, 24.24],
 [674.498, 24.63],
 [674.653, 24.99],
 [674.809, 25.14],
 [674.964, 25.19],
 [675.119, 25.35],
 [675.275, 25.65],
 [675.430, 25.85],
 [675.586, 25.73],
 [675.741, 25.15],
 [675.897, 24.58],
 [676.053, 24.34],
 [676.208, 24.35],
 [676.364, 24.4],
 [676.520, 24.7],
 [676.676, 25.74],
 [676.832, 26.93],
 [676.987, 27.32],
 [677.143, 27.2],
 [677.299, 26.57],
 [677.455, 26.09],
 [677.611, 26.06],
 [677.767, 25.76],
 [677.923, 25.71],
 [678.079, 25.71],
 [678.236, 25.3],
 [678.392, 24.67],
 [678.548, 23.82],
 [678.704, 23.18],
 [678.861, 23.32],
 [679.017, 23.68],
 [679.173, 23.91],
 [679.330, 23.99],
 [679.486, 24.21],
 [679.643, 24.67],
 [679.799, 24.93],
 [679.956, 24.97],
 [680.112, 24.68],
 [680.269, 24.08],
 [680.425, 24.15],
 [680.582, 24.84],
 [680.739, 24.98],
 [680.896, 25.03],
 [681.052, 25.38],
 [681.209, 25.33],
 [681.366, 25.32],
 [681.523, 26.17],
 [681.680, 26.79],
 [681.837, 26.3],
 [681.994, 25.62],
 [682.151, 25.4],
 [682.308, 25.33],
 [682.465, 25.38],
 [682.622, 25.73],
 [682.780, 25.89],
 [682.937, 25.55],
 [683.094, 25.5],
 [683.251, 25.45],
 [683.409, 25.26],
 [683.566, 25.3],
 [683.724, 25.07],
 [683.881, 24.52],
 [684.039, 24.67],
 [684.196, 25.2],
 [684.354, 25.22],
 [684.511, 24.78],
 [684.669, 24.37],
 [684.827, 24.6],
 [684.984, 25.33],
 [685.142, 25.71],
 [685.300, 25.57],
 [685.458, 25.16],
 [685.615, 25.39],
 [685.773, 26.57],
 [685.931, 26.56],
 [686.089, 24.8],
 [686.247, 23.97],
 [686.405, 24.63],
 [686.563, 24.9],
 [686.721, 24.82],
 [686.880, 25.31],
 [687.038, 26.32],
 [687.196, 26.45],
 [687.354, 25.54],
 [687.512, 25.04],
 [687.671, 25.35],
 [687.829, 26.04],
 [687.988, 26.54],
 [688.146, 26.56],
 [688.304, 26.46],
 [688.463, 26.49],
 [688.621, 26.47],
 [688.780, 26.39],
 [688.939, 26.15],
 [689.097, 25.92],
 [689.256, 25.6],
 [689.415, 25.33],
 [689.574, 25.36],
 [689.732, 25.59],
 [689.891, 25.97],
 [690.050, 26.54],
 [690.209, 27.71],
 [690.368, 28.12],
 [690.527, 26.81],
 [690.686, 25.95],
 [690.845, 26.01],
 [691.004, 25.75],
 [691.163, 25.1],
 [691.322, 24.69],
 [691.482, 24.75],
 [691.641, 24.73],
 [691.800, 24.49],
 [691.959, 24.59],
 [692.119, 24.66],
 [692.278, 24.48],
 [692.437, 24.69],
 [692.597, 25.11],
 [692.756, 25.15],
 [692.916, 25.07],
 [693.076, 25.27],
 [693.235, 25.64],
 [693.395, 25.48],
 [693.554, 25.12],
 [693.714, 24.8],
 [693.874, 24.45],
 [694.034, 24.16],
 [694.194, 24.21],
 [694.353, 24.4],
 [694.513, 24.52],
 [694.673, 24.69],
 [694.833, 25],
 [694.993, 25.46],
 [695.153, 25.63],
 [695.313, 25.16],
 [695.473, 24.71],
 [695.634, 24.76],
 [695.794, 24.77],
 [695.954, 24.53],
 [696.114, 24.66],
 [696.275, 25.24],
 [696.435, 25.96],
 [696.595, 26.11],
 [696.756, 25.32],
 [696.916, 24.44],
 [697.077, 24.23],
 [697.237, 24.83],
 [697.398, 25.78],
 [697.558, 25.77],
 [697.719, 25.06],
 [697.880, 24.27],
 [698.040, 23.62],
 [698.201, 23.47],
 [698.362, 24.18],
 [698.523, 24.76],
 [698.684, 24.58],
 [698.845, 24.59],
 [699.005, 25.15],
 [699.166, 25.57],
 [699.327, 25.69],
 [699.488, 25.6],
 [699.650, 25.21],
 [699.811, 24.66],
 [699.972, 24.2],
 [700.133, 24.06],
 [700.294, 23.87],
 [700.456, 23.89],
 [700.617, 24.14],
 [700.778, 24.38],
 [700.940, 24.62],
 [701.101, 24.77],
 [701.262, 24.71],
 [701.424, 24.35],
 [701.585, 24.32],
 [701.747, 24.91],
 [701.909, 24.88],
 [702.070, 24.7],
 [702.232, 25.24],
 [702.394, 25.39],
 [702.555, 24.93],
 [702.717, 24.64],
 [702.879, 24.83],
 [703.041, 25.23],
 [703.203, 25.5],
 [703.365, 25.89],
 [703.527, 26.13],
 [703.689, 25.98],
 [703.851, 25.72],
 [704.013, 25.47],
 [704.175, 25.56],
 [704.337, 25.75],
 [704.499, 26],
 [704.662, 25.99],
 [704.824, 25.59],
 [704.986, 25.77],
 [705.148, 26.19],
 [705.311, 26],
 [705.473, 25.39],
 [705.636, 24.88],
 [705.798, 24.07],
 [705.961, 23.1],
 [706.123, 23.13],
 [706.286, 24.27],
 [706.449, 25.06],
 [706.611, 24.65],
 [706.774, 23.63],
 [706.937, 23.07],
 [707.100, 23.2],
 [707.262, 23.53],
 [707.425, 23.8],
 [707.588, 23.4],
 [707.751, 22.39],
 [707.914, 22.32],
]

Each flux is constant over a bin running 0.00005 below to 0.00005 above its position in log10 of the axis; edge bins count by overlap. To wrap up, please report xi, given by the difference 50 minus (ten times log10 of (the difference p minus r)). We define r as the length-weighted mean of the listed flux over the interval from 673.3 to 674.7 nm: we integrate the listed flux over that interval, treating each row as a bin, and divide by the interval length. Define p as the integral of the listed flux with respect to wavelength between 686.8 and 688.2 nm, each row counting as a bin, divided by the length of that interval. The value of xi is 64.5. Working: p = 25.9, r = 25.85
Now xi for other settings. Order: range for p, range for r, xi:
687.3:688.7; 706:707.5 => 46.4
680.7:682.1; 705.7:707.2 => 47.3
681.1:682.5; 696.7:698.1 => 50.4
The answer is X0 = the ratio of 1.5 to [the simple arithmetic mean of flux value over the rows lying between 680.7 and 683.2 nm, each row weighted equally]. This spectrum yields 0.0586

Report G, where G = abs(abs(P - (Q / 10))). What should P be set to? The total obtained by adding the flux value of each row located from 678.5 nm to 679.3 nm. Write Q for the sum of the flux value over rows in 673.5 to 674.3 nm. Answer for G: 105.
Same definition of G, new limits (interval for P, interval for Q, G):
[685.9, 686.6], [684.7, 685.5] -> 112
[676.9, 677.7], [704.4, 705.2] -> 120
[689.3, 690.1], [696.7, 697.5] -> 116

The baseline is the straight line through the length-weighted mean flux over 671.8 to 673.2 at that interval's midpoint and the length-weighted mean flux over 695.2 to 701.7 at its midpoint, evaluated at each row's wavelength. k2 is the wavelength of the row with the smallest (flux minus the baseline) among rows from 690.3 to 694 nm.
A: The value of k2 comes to 691.800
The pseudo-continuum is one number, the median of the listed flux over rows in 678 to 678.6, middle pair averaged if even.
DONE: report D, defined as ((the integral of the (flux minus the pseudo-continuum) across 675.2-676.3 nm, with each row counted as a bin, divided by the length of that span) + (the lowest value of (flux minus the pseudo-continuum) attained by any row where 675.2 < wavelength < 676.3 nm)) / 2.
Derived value -0.3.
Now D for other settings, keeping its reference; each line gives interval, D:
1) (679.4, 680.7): -0.7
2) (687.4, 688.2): 0.5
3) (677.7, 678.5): 0.0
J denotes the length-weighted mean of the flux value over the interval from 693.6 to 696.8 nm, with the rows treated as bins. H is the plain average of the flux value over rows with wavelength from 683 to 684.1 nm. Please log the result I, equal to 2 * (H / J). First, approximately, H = 25.1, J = 24.9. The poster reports 2.02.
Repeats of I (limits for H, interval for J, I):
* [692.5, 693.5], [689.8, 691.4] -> 1.93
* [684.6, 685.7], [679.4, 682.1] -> 2.00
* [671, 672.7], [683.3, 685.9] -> 2.35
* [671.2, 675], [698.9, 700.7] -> 2.27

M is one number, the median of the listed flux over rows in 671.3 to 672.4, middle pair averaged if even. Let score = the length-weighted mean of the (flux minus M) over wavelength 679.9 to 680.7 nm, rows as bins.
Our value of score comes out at -7.13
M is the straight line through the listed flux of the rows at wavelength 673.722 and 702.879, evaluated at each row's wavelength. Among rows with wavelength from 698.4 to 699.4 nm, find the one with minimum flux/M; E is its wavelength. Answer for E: 698.684 nm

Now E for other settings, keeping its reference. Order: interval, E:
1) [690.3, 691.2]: 691.163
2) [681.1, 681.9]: 681.366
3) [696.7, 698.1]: 698.040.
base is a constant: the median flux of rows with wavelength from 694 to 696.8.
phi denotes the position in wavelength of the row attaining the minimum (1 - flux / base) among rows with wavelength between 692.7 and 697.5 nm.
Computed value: 696.595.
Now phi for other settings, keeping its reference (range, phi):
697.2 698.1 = 697.398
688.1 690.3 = 690.209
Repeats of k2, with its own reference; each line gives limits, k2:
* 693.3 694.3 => 694.034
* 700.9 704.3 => 701.585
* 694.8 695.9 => 695.473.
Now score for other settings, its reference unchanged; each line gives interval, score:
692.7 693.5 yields -6.36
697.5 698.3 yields -7.28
